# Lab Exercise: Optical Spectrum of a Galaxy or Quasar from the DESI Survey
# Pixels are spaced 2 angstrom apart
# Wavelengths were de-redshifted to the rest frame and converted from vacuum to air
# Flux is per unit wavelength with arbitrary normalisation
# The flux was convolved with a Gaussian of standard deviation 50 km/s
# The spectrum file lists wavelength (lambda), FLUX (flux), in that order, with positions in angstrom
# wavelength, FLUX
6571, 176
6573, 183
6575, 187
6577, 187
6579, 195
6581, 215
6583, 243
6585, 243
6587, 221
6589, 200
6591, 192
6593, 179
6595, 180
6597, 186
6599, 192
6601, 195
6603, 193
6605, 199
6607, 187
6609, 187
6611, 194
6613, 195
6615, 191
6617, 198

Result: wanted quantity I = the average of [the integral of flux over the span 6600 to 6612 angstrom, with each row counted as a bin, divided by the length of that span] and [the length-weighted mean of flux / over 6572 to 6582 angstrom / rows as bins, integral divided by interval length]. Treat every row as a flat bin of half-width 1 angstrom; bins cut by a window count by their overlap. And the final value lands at 193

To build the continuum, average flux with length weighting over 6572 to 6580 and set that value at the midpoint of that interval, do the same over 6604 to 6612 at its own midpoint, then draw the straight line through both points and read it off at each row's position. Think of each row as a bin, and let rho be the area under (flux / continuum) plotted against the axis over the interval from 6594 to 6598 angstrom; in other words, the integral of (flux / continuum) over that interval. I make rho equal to 3.85 angstrom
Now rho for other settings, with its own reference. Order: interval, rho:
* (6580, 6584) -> 4.85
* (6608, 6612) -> 3.97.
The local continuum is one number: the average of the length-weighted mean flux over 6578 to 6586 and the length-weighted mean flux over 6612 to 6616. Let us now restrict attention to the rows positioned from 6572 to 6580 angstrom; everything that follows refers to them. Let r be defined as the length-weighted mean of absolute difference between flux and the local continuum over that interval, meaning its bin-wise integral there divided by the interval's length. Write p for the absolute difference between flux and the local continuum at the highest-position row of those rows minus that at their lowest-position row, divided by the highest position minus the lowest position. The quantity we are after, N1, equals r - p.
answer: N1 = 22.5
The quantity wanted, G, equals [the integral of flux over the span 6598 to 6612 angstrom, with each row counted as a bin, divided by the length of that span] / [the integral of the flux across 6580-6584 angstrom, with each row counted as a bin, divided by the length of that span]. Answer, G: 0.84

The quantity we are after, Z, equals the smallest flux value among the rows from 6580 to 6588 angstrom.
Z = 215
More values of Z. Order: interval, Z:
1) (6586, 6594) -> 179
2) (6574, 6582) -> 187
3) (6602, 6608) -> 187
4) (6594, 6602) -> 180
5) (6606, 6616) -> 187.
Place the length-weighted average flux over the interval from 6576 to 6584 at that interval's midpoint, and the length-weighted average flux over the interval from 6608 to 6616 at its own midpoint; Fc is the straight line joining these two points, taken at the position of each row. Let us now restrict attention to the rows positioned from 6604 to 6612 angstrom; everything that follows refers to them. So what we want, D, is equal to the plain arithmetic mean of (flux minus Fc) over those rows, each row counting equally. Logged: -2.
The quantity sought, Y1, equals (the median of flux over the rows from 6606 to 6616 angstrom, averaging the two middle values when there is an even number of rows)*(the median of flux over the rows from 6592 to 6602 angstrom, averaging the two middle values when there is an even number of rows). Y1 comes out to 35526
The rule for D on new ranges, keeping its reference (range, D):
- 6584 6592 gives 9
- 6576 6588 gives 8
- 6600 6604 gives -3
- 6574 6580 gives -22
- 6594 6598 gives -18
